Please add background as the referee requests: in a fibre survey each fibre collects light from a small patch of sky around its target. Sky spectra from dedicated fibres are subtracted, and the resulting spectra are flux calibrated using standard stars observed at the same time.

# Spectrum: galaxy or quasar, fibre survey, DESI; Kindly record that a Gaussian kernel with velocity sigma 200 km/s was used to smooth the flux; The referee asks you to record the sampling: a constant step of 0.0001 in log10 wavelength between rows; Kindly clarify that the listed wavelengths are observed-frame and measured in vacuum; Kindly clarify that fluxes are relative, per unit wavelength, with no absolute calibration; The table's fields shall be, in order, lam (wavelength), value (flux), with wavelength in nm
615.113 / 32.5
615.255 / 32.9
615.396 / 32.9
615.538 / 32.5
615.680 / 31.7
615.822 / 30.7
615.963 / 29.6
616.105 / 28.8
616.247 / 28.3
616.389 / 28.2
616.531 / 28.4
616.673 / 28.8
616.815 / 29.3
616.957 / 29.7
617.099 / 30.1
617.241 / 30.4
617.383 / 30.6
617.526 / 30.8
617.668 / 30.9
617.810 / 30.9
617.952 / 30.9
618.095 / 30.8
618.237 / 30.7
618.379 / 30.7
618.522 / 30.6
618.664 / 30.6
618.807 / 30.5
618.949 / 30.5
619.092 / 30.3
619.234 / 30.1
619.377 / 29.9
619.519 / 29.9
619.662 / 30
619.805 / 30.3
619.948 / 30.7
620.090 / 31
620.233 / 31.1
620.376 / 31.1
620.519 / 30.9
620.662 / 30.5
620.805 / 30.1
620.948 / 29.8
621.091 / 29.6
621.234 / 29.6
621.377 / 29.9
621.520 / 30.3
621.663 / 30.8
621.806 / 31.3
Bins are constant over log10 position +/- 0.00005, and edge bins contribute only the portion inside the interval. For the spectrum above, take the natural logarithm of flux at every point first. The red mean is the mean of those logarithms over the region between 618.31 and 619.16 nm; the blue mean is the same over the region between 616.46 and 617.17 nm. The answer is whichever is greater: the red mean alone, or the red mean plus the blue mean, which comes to 6.79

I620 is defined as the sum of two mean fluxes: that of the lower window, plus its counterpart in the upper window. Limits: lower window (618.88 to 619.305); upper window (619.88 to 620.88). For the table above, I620 61.1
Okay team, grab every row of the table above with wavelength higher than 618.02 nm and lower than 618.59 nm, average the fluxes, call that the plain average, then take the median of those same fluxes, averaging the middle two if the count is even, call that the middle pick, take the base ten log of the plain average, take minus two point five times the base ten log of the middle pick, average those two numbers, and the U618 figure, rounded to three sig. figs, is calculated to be -1.12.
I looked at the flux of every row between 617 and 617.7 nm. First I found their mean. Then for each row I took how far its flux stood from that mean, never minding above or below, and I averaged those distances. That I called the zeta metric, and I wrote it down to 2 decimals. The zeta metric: 0.25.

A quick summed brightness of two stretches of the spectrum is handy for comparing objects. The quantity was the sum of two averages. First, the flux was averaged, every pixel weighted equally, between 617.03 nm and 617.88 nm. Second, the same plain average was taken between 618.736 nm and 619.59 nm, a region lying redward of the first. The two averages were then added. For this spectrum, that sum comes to 60.8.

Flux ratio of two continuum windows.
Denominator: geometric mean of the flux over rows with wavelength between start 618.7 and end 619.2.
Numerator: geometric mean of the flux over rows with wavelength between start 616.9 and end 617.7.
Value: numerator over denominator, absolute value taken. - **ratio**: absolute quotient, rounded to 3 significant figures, 0.999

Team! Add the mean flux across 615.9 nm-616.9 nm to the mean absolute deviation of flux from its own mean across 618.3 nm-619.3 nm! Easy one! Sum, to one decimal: 28.9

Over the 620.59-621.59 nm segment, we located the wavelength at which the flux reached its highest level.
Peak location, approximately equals 620.662 nm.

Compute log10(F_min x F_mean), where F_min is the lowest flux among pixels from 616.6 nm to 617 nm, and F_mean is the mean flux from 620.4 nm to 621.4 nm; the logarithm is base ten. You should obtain 2.94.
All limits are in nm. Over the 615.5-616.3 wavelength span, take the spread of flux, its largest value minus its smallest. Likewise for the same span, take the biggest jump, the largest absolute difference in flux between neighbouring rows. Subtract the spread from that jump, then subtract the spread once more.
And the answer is -7.3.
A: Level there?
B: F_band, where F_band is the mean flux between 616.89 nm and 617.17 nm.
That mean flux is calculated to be 29.9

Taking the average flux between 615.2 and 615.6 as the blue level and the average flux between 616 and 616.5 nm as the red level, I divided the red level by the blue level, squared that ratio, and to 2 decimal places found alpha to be 0.75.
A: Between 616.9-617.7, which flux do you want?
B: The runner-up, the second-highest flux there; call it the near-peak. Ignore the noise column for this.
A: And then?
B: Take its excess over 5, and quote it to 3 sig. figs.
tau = 25.8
